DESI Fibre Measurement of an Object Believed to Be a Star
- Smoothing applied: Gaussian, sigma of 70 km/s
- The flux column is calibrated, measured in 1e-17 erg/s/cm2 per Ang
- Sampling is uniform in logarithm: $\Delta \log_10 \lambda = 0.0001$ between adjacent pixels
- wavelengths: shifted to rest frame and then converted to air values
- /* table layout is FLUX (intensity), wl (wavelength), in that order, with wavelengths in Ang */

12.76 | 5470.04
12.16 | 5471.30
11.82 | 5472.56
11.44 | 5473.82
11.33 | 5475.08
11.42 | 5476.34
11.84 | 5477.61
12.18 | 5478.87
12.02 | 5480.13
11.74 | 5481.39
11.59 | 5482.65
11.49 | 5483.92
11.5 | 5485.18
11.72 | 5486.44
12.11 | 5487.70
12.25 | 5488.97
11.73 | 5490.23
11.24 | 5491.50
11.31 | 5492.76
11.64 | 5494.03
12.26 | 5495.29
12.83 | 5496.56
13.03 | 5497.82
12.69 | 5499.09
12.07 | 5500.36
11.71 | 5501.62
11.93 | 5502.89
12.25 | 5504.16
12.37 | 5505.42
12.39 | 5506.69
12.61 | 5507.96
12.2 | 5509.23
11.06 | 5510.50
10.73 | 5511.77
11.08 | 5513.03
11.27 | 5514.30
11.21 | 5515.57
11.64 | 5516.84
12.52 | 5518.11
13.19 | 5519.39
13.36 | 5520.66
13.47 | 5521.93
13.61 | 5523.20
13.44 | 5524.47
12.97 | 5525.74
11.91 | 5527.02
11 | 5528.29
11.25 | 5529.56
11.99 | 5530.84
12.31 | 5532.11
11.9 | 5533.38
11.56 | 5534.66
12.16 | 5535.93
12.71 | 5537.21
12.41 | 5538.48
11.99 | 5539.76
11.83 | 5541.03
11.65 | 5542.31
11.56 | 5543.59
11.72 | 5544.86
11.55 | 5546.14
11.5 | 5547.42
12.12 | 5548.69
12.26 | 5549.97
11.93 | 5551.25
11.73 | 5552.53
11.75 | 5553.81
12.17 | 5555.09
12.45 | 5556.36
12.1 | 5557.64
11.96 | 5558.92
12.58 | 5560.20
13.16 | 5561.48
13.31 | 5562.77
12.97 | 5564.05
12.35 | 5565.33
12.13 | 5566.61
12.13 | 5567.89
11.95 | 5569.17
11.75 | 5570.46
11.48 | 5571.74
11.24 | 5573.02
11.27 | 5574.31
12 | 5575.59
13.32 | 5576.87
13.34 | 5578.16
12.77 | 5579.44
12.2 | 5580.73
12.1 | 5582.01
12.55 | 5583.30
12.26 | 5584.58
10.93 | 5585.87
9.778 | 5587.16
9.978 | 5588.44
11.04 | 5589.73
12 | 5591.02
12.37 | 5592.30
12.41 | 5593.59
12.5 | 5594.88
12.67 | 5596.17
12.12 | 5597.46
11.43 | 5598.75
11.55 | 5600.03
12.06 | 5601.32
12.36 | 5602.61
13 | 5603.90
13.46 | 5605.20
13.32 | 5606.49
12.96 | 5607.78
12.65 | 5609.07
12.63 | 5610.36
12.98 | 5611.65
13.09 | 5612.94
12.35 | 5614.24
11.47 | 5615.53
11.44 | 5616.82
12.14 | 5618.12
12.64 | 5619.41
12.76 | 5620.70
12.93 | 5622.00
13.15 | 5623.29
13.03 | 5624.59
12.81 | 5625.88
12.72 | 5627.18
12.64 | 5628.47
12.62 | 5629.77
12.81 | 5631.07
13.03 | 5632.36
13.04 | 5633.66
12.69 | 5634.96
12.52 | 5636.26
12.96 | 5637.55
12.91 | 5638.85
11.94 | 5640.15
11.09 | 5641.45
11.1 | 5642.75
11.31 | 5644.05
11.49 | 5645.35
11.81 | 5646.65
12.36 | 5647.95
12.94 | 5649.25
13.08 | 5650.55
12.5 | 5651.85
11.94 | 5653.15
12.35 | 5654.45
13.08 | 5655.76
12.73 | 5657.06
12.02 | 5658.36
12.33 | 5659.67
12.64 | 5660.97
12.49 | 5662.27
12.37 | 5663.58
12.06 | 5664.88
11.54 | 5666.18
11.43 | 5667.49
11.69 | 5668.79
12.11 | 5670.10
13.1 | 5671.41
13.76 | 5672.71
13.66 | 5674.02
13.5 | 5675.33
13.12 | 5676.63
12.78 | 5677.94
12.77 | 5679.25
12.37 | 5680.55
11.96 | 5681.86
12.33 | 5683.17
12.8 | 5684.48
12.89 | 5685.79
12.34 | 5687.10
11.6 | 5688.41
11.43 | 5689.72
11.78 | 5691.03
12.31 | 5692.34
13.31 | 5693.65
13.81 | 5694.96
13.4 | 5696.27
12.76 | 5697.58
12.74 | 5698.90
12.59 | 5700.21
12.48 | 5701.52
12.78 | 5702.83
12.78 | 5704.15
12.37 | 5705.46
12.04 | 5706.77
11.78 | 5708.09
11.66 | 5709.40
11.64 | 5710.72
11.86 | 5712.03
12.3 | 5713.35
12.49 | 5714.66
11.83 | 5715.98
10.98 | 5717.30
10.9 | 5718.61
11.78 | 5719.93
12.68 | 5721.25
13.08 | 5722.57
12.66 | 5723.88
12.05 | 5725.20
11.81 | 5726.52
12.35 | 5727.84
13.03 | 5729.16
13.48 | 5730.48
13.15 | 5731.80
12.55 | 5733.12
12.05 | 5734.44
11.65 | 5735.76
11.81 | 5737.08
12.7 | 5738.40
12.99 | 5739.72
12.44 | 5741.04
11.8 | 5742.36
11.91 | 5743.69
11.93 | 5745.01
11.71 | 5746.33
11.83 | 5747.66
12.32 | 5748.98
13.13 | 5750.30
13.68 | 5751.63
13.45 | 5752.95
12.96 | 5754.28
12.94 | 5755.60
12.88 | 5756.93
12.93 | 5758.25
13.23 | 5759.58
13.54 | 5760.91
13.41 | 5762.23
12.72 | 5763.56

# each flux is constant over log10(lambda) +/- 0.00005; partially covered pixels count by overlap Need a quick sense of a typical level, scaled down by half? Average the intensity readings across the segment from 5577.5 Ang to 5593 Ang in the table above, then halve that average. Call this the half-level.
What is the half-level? 5.89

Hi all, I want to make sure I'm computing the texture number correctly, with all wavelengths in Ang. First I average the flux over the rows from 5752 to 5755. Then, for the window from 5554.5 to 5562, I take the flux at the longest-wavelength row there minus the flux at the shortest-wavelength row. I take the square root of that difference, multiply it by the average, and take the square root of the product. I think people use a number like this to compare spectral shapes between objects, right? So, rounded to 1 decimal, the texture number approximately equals 3.6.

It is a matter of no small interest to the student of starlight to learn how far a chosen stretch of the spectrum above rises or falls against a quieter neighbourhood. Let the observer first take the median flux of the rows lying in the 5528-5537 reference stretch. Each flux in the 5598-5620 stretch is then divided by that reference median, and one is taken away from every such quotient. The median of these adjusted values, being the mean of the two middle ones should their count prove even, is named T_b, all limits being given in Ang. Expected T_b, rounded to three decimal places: 0.061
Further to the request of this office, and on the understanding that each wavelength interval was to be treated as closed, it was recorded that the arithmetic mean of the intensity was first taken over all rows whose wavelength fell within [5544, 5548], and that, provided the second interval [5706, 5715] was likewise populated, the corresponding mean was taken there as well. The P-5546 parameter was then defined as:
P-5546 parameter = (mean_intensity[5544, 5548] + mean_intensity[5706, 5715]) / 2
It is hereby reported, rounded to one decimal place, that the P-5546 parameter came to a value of 11.8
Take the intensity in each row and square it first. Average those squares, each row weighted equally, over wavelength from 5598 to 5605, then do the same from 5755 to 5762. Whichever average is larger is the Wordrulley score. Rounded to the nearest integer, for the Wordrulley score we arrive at 172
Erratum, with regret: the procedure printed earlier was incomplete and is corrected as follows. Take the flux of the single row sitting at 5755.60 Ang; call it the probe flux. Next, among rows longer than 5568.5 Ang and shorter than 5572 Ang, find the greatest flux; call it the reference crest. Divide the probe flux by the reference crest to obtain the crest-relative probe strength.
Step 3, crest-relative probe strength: 1.08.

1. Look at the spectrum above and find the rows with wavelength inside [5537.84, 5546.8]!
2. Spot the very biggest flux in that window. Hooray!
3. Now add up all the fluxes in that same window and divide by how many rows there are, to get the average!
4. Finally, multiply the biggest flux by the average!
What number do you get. 147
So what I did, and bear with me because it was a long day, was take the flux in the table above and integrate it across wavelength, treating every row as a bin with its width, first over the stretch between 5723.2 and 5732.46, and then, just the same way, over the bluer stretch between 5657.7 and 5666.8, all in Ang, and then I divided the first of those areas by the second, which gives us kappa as 1.05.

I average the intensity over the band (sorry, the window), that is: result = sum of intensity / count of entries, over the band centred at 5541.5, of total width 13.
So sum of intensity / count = 11.9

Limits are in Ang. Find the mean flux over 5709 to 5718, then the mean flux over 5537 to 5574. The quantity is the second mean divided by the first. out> 1.02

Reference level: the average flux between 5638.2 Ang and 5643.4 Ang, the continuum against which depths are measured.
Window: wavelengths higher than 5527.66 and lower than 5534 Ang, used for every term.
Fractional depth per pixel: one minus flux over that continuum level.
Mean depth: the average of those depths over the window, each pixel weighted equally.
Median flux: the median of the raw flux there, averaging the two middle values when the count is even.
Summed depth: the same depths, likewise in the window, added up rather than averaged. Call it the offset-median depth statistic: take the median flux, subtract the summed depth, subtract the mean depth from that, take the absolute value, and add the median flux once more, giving 23.8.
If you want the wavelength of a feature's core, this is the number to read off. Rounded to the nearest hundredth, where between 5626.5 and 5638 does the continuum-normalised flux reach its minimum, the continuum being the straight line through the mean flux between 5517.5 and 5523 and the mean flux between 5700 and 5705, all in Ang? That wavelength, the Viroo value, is 5636.26 Ang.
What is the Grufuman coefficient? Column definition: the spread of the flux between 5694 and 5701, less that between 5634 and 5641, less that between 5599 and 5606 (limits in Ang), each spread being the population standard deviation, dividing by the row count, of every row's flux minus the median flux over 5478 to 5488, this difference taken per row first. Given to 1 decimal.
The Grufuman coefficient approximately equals -0.6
